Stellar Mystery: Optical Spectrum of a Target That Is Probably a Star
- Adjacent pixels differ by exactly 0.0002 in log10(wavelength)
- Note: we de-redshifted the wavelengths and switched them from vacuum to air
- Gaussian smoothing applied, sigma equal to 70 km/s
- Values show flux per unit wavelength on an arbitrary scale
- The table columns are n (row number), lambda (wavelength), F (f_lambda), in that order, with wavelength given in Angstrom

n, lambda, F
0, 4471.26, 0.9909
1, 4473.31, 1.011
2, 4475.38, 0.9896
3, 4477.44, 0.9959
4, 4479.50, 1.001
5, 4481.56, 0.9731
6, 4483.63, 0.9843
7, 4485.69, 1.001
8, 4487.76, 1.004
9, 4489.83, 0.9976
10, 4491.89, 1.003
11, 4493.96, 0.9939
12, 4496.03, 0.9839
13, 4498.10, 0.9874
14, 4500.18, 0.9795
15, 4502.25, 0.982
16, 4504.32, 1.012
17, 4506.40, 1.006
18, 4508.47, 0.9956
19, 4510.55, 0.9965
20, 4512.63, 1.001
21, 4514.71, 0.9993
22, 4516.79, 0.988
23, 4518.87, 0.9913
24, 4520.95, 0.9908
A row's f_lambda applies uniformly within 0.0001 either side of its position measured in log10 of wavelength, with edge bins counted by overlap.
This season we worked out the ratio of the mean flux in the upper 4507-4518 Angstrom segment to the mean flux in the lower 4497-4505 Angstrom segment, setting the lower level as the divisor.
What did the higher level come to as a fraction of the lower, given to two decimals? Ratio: 1.01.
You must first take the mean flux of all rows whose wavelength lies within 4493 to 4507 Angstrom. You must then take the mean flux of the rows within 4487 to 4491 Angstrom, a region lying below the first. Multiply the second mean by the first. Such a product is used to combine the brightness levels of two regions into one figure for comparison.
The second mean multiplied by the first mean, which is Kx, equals 0.993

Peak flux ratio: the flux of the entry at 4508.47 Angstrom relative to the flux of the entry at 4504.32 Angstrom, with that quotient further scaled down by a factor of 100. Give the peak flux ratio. 0.0098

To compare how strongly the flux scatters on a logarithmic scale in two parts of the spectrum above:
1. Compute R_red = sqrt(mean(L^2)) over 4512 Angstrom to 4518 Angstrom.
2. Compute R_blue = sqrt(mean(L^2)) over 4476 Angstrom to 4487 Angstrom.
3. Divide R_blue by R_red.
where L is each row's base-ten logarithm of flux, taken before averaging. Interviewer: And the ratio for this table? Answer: 2.0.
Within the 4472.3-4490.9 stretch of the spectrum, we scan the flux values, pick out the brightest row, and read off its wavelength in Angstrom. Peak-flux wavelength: 4473.31 Angstrom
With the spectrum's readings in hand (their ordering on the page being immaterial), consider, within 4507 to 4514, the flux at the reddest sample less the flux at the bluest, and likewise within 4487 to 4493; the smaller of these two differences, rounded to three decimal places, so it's -0.001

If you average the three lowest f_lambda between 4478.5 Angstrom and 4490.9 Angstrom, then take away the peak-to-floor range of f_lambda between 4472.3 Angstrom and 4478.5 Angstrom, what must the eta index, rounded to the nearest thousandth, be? 0.964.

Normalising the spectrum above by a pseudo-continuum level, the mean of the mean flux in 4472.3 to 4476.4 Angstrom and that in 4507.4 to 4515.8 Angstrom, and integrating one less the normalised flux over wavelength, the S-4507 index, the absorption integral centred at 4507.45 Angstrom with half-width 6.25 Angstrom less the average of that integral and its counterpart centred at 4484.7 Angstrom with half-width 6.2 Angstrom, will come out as -0.033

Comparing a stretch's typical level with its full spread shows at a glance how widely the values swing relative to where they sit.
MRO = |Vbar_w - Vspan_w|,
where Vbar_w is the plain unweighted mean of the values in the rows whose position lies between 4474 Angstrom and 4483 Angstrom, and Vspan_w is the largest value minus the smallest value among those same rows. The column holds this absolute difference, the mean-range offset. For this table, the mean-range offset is 0.962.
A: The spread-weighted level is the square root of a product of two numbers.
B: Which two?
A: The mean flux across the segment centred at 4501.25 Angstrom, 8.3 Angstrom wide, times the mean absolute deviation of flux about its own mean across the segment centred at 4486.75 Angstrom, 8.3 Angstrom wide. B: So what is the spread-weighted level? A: 0.078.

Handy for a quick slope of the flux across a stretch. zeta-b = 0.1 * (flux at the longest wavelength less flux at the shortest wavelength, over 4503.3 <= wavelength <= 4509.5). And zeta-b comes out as -0.0016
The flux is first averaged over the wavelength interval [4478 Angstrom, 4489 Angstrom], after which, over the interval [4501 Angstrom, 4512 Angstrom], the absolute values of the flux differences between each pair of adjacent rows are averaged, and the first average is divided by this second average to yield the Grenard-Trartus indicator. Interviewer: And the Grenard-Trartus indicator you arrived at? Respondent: 84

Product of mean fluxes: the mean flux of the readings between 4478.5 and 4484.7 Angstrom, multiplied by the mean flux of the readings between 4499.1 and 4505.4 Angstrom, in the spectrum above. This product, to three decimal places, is 0.977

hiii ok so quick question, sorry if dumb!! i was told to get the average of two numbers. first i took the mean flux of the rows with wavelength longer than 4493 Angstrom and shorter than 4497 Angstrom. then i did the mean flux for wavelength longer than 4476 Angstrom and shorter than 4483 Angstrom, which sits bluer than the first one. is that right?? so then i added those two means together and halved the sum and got 0.989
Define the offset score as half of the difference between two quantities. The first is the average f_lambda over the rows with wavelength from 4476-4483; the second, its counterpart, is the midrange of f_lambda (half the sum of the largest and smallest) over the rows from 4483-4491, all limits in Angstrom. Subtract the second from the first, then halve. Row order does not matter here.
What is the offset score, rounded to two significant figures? -0.0021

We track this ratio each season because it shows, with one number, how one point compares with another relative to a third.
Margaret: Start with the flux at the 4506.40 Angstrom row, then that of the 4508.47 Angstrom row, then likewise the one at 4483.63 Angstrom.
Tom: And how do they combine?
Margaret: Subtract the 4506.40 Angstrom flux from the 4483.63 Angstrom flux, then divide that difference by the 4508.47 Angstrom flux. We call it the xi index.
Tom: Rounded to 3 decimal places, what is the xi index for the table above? -0.022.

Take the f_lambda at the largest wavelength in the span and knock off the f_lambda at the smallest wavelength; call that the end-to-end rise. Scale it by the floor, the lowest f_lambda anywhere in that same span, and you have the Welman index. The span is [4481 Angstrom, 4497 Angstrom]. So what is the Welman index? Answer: 0.01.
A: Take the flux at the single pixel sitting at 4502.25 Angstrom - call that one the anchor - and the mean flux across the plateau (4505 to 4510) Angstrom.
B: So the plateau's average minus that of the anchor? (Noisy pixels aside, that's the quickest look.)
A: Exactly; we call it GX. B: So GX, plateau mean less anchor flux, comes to 0.019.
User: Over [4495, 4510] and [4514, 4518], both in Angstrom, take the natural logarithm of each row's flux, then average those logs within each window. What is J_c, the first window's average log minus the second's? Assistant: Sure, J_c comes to -0.001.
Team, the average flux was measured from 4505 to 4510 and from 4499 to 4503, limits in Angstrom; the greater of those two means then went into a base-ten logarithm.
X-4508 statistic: 0.0003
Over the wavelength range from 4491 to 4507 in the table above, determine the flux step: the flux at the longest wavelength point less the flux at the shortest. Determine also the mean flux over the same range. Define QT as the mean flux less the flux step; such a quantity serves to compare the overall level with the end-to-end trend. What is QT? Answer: 0.990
